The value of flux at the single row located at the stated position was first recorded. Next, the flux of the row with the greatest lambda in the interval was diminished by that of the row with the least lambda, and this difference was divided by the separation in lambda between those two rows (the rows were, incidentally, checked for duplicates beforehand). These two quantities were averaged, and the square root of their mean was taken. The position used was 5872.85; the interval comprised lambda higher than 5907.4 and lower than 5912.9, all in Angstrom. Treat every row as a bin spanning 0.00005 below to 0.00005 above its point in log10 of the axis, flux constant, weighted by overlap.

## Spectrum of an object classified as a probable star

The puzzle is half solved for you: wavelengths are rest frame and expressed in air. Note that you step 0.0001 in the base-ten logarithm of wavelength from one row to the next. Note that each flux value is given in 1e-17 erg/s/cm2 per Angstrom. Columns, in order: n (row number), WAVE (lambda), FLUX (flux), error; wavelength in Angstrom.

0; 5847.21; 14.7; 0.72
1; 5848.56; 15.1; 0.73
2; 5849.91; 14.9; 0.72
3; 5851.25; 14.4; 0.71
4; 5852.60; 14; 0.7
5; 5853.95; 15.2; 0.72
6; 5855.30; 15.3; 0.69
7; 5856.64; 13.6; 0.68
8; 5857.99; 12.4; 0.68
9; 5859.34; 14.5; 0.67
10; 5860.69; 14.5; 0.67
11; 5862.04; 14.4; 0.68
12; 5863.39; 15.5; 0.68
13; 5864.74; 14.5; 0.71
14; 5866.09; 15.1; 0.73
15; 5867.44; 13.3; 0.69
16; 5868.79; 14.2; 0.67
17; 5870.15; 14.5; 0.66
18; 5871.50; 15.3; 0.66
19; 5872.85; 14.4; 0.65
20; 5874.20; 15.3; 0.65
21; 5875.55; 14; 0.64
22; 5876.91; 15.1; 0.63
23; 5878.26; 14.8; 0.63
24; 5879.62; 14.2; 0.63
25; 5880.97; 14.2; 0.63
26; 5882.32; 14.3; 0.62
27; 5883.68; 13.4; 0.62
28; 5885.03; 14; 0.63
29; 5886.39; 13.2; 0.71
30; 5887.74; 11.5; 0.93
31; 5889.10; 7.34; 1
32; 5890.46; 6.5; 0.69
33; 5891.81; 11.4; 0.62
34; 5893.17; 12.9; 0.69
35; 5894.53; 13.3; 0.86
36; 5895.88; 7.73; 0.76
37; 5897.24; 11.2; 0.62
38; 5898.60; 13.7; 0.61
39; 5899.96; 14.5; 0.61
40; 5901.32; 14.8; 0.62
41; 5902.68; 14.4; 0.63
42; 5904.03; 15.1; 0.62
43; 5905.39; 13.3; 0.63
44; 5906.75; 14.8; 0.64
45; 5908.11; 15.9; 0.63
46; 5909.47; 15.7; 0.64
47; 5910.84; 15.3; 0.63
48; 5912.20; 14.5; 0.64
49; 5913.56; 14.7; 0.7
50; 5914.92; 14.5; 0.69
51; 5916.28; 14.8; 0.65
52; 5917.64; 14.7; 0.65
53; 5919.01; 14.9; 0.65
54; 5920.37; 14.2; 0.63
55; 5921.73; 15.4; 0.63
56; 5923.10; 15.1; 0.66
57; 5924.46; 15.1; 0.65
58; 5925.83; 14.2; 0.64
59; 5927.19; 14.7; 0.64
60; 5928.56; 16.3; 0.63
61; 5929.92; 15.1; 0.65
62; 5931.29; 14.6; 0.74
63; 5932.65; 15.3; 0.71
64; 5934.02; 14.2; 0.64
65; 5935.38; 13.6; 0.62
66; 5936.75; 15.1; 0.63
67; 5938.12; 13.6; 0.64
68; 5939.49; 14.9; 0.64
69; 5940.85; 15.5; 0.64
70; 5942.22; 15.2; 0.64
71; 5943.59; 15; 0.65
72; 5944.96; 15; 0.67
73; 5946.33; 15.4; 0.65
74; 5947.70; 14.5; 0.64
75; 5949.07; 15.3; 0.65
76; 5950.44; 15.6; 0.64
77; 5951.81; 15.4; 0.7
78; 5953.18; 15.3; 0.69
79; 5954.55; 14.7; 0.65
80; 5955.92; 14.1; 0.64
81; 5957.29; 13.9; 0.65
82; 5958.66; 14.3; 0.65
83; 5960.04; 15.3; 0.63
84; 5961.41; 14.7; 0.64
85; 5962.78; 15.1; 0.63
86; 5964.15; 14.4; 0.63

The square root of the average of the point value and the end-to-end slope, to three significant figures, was 2.65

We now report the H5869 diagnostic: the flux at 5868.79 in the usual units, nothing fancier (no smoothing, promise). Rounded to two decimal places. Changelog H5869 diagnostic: 14.20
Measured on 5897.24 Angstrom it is 11.20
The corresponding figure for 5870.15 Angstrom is 14.50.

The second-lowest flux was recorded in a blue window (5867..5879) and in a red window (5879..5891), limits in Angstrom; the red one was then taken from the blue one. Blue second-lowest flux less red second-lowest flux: 6.7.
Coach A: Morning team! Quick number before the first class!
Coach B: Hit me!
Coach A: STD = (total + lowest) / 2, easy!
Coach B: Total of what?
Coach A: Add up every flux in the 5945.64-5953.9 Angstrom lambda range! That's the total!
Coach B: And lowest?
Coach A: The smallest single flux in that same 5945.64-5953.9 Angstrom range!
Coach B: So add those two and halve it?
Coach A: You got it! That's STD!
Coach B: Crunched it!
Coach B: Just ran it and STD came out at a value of 53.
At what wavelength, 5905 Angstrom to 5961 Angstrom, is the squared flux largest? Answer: 5928.56 Angstrom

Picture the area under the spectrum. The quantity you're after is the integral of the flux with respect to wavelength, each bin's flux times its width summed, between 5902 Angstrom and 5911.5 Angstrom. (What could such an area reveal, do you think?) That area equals 142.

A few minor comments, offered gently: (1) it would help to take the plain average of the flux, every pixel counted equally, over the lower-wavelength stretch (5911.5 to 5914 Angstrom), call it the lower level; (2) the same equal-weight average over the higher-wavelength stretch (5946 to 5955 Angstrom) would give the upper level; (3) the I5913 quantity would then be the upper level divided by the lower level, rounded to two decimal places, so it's 1.04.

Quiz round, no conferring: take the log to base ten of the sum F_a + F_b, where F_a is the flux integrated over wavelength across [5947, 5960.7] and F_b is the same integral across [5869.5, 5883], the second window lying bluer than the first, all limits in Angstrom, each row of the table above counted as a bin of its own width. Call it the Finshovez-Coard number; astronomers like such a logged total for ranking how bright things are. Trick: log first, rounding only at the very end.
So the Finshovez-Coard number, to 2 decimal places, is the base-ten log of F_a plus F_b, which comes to 2.60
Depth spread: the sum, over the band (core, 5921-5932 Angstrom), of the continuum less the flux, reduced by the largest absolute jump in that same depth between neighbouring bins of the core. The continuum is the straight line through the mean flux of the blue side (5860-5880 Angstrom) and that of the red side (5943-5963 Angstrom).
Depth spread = -3.6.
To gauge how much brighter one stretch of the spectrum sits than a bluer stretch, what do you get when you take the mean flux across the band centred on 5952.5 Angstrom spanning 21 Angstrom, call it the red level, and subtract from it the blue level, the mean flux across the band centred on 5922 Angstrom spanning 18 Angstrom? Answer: 0.0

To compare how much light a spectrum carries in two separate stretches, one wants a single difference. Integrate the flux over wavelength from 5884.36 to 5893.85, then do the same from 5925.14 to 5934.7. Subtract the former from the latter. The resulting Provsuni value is 38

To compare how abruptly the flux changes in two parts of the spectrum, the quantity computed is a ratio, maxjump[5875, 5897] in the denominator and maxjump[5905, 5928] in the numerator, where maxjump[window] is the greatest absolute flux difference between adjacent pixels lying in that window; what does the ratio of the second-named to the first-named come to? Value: 0.27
